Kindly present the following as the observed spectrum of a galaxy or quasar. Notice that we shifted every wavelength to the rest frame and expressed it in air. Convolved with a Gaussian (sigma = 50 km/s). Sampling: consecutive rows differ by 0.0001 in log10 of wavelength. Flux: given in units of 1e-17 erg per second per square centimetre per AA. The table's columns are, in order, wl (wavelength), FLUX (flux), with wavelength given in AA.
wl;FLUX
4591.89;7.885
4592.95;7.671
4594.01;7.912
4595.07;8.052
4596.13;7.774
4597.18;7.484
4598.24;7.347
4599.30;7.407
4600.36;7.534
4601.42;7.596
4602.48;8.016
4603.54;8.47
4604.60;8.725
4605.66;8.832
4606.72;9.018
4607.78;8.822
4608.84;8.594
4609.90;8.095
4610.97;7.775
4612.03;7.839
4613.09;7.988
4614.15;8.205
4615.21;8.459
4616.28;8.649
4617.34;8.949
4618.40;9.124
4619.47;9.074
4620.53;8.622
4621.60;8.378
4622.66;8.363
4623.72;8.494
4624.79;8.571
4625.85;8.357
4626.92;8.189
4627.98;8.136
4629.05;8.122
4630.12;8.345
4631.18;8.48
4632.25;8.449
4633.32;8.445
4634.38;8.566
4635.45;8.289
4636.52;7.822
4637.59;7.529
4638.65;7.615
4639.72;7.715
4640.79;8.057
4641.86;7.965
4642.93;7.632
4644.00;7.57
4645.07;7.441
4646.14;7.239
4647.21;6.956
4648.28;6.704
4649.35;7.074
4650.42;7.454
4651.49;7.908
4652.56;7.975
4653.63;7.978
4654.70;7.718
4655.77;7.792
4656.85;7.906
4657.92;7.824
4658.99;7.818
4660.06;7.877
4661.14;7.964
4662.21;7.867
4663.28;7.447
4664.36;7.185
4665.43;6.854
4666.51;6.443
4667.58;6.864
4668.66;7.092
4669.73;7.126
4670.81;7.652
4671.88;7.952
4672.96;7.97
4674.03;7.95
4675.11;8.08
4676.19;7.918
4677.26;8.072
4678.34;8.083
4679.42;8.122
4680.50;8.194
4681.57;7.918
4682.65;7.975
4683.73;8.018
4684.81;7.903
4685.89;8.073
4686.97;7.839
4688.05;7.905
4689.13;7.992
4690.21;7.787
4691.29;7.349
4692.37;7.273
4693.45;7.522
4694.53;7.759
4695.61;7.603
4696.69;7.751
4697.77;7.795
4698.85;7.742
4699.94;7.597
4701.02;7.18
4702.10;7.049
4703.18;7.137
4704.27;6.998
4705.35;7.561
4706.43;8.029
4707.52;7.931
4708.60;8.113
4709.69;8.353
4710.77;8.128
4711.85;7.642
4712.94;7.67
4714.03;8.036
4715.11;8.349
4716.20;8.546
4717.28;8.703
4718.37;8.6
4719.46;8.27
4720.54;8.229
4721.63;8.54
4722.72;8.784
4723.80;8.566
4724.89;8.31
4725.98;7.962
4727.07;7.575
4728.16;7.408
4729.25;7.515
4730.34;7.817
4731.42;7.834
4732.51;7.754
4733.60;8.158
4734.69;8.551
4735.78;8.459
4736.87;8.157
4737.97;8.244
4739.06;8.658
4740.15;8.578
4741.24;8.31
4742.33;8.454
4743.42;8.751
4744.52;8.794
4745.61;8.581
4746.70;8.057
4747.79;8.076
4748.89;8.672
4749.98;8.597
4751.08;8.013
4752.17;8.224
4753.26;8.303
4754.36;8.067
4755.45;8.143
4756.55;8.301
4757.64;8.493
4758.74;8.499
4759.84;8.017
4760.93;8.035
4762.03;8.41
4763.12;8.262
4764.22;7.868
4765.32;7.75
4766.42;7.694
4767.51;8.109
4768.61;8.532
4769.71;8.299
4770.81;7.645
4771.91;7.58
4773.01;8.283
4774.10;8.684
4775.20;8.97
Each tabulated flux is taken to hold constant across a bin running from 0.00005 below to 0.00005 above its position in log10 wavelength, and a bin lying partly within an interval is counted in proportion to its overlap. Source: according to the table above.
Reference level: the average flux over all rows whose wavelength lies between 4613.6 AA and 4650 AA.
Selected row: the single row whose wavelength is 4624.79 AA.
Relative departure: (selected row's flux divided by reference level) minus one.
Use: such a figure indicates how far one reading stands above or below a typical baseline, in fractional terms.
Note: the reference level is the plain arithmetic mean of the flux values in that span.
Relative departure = 0.06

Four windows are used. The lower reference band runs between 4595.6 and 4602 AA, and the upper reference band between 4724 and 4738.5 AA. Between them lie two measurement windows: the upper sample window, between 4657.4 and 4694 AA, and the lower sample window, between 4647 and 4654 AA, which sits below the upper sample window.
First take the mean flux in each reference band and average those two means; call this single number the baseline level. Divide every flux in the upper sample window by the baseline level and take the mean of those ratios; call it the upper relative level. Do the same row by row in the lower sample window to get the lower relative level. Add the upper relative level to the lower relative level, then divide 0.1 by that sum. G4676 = 0.0512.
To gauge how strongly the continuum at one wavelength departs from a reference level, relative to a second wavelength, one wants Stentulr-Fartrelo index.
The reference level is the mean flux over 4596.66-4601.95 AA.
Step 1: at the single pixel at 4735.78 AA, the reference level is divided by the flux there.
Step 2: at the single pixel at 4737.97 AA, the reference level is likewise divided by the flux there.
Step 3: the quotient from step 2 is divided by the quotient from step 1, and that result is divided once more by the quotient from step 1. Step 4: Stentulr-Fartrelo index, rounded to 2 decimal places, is 1.16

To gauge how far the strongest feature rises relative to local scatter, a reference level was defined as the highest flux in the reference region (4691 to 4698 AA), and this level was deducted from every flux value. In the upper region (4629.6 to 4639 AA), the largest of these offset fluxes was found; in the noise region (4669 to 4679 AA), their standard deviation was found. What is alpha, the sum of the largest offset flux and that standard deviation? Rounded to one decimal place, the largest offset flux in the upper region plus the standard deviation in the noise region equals 1.1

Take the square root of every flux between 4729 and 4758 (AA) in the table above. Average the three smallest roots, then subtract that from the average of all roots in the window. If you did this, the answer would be 0.10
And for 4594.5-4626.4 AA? 0.15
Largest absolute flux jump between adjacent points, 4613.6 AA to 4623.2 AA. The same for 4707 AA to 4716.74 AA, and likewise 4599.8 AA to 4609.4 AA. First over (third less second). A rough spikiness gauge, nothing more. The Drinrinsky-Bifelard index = -14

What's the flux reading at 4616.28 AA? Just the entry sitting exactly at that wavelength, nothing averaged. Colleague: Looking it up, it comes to 8.649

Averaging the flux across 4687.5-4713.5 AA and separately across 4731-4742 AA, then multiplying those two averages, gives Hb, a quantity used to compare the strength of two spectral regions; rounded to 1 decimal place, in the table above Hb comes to 63.4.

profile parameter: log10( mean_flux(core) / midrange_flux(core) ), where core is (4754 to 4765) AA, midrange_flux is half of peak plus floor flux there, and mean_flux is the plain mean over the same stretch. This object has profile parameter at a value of 0.001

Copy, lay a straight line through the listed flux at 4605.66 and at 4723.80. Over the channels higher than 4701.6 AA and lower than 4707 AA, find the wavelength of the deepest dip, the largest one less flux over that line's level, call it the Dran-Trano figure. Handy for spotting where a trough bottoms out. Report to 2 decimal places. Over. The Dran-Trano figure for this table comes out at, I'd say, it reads 4704.27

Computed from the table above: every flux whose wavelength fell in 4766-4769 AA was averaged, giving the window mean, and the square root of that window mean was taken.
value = 2.85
